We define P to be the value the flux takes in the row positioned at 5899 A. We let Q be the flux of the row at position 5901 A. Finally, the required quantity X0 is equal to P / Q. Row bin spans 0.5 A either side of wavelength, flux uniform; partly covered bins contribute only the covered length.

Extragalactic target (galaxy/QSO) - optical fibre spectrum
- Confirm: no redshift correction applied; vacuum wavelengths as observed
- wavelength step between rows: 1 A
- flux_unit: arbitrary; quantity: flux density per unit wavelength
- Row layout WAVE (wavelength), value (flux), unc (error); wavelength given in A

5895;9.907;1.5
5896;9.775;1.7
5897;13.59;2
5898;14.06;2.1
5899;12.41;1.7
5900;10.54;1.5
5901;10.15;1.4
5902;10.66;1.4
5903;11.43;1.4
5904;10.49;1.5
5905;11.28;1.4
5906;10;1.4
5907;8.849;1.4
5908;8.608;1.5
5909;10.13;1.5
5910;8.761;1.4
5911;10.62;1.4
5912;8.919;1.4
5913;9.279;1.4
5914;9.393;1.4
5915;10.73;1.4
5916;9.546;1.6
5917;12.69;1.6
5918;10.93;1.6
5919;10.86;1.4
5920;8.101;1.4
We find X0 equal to 1.2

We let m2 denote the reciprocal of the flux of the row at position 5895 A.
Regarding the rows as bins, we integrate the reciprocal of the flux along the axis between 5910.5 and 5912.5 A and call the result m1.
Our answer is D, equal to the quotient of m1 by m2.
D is 2.0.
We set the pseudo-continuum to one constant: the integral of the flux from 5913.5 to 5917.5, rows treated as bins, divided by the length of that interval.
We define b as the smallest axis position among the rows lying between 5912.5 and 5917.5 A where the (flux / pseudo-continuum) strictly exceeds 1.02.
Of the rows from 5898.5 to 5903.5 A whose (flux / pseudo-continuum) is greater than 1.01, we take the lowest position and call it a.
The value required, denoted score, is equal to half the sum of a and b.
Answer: 5908 A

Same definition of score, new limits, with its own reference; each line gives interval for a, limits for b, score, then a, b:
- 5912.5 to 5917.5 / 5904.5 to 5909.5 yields 5910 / 5915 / 5905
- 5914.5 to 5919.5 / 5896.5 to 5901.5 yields 5906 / 5915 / 5897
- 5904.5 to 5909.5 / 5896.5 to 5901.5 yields 5901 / 5905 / 5897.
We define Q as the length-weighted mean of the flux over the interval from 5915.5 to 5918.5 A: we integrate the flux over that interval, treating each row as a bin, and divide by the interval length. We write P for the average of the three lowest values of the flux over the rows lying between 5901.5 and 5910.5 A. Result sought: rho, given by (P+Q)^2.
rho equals 392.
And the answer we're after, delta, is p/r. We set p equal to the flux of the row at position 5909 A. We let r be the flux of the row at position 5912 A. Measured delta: 1.14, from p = 10.13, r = 8.919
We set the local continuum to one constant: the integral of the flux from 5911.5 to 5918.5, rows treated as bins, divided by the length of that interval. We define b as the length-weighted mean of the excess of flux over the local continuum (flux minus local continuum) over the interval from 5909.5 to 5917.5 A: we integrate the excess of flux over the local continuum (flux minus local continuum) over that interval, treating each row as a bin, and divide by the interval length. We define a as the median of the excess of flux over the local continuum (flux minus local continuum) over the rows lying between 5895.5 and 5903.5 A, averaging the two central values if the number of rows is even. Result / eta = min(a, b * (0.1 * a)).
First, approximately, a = 0.8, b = -0.2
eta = -0.02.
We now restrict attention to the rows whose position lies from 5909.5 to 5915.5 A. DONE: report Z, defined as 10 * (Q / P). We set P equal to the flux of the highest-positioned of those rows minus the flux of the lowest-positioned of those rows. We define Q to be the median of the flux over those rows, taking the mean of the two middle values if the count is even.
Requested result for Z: 47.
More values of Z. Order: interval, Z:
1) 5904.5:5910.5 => -37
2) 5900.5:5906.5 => -705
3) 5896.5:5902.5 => -39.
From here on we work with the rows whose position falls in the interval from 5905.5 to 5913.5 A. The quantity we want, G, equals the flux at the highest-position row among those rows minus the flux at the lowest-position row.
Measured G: -1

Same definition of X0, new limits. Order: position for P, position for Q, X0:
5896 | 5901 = 1.0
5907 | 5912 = 1.0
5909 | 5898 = 0.7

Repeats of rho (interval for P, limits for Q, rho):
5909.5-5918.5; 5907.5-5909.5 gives 337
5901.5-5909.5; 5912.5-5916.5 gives 357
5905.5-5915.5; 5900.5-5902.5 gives 367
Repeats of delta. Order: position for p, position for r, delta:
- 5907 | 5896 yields 0.91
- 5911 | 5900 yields 1.01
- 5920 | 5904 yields 0.77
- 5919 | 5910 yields 1.24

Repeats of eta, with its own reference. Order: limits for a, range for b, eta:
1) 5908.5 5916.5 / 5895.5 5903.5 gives -0.74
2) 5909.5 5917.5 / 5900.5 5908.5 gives -0.74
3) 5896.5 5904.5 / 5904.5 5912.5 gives -0.05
